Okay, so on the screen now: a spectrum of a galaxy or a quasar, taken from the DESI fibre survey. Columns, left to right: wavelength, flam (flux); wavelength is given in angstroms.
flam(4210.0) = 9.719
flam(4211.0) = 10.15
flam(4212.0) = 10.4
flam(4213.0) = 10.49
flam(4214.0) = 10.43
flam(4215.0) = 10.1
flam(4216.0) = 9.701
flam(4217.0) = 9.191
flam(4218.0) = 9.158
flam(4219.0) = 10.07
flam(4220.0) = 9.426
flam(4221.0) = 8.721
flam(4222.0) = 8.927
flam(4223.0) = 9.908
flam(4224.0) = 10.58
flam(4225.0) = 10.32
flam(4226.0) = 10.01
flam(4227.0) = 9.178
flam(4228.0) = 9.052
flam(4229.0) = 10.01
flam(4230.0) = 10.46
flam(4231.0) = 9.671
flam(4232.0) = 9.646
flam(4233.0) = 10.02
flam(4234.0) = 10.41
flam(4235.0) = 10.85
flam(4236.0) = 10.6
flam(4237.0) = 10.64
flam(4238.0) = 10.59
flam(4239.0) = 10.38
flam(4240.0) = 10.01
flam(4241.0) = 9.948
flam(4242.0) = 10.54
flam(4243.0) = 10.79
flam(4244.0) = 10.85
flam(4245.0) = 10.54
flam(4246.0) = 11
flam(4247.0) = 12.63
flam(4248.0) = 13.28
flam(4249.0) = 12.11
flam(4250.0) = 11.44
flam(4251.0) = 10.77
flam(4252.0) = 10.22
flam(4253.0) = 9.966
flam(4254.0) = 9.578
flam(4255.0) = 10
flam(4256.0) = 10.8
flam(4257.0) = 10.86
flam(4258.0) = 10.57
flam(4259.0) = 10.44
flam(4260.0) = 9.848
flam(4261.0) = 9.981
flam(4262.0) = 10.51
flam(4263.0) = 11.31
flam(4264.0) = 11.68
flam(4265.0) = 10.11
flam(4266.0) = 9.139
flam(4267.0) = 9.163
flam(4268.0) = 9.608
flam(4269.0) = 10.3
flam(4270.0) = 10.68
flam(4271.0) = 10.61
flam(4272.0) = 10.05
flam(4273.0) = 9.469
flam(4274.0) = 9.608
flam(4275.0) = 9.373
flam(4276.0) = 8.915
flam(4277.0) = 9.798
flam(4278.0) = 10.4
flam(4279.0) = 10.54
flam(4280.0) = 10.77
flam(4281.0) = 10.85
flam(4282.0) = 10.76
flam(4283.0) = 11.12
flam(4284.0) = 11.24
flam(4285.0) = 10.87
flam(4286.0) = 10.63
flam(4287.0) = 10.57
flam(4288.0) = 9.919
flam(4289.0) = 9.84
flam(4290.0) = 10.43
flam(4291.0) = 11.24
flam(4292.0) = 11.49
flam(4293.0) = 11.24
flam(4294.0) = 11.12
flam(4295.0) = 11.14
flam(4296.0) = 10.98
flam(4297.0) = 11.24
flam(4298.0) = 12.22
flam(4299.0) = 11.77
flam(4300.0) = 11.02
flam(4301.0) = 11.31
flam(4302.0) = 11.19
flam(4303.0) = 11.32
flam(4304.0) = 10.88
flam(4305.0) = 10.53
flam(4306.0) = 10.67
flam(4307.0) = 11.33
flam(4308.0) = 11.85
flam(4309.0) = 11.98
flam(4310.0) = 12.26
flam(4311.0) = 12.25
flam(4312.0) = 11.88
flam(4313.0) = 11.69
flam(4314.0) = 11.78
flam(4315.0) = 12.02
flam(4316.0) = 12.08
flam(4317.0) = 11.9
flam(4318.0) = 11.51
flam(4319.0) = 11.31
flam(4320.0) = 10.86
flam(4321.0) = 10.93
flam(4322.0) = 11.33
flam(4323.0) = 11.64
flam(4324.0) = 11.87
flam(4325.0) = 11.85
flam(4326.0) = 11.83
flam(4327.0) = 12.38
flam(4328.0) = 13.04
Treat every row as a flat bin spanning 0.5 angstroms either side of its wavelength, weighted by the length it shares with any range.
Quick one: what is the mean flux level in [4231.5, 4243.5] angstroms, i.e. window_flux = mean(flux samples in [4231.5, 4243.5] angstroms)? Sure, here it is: 10.4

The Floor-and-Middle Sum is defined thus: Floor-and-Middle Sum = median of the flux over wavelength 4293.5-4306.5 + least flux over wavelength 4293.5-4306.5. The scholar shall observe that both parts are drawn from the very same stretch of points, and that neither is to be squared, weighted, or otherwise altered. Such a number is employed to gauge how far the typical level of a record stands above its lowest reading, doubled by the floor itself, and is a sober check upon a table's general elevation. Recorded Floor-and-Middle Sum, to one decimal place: 21.7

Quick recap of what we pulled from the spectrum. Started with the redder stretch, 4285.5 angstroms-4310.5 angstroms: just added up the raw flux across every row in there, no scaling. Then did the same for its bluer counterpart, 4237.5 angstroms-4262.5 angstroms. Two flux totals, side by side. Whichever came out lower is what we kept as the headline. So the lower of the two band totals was 268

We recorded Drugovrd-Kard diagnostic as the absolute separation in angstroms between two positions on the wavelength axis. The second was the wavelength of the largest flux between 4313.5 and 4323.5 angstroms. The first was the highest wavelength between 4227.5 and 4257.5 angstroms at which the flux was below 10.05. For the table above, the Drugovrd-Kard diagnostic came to 61 angstroms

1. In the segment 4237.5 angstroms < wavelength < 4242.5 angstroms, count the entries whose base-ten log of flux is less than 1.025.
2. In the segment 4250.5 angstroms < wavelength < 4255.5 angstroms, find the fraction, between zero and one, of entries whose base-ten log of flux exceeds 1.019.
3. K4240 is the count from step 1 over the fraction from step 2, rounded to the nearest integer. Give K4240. 25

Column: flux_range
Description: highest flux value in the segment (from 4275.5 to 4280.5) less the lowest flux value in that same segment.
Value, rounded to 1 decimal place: 1.9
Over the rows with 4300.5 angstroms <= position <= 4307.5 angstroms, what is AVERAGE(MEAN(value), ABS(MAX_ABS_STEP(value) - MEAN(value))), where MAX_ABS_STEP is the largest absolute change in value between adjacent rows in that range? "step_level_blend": 10.7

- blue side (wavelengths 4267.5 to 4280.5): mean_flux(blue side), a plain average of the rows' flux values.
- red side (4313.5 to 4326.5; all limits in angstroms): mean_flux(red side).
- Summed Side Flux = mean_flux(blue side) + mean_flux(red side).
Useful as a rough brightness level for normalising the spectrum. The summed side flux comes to 21.6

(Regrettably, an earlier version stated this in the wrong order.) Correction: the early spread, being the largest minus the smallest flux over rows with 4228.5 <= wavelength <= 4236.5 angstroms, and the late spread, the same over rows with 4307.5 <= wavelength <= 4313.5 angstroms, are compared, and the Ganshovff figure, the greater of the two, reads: 1.2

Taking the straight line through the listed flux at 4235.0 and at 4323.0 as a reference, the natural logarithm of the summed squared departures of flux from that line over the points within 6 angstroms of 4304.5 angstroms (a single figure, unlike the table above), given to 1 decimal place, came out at 1.2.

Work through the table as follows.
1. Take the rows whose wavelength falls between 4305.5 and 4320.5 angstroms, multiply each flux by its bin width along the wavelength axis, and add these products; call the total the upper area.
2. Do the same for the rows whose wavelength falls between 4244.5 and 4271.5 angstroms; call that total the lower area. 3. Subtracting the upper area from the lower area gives 112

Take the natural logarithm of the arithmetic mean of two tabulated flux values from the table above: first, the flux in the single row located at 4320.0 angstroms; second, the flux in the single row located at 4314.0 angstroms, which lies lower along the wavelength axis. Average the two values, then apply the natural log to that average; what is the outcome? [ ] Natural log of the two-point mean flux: 2.43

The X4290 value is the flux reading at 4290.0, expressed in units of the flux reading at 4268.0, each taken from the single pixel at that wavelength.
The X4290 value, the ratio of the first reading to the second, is 1.09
